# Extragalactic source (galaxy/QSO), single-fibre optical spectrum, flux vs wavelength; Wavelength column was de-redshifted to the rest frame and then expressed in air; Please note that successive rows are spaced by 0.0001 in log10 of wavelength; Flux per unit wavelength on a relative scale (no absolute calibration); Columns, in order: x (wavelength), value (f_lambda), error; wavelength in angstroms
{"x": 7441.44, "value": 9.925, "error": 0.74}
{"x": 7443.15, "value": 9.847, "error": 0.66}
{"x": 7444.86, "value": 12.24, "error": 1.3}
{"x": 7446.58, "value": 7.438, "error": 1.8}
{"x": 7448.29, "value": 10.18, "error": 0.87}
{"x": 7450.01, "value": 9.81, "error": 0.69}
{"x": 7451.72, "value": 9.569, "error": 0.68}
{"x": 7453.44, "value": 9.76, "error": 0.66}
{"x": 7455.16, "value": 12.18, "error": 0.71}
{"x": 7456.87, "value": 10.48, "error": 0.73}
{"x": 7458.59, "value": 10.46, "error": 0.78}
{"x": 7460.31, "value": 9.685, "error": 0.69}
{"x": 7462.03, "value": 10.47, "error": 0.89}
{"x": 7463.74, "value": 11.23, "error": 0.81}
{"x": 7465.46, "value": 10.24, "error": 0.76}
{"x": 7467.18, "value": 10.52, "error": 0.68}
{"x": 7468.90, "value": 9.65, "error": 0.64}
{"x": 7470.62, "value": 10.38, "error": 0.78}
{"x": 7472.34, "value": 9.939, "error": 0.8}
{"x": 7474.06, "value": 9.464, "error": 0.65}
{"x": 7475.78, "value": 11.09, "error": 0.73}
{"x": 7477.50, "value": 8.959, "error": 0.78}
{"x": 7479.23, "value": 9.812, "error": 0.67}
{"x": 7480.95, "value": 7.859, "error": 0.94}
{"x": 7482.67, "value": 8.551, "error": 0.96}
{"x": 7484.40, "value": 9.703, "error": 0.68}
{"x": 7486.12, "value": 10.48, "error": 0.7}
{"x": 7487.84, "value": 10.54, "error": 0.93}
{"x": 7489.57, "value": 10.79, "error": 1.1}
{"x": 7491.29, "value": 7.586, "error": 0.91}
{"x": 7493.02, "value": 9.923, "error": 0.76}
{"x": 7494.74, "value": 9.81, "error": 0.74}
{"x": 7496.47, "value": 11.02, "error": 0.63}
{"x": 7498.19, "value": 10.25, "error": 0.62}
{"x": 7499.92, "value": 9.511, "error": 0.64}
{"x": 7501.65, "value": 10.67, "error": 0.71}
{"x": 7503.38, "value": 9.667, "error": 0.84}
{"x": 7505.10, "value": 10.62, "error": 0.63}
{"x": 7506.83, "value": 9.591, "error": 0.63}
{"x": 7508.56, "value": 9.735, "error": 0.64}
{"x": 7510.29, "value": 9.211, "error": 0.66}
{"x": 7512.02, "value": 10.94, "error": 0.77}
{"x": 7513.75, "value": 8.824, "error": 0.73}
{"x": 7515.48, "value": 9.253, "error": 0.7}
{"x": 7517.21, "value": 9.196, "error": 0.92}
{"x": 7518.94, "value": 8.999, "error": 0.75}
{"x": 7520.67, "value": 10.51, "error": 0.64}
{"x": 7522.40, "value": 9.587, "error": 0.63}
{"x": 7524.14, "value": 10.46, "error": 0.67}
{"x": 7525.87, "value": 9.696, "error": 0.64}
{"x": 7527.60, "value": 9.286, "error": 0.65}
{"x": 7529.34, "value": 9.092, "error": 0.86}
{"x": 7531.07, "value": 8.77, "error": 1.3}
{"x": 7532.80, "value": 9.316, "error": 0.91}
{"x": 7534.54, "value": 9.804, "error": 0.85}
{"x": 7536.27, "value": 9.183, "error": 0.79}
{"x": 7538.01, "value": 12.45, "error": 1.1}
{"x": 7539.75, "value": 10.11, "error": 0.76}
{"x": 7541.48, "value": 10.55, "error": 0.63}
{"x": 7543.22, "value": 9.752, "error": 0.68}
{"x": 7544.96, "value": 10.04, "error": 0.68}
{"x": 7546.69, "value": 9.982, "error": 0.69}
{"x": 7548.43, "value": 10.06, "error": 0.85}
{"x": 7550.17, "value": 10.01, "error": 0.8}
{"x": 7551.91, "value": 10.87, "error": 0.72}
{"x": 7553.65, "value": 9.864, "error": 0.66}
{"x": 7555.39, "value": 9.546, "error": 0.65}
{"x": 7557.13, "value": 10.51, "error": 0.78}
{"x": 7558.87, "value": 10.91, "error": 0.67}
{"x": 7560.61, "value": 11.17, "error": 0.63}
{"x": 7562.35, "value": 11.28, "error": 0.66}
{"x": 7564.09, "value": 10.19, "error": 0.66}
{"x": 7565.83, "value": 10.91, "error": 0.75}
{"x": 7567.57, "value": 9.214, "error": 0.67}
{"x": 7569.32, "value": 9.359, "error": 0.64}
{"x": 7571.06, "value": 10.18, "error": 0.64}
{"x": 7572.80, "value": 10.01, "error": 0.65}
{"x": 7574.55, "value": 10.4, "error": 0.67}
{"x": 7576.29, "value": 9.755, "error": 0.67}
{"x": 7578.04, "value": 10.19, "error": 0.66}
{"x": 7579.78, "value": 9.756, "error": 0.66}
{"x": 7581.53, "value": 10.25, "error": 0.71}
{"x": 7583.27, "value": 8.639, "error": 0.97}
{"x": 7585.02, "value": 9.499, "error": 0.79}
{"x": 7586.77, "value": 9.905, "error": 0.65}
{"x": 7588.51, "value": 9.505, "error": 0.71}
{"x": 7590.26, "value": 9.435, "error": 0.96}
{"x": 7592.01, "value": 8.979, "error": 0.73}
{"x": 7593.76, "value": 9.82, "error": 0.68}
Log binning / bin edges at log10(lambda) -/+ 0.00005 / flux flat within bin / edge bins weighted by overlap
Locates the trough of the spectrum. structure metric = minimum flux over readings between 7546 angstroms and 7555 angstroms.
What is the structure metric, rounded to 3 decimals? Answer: 9.864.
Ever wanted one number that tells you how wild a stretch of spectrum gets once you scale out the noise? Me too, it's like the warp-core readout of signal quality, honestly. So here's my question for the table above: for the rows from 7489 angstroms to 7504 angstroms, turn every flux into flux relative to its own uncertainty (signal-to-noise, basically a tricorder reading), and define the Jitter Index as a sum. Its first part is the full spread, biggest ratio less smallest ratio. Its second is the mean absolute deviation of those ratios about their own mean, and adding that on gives 11.5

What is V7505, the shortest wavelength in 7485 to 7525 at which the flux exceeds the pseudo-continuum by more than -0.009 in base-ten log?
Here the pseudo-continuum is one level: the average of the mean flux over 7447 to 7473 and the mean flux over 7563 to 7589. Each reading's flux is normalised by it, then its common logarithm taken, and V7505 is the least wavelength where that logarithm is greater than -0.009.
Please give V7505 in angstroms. 7486.12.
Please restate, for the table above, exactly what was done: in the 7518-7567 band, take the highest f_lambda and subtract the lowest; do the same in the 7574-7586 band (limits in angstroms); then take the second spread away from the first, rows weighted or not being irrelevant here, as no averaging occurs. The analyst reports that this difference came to 1.9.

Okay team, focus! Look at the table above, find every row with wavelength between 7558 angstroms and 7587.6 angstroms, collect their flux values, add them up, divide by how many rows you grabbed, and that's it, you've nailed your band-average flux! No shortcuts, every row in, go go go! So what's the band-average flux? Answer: 10.1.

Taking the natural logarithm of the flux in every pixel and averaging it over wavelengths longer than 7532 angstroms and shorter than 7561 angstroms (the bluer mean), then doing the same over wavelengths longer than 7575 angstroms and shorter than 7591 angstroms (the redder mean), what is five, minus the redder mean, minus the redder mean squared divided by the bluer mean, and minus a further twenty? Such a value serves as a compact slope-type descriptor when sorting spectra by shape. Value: -19.5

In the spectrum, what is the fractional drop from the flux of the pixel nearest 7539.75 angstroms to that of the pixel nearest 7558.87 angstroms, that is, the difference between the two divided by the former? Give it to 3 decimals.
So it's -0.079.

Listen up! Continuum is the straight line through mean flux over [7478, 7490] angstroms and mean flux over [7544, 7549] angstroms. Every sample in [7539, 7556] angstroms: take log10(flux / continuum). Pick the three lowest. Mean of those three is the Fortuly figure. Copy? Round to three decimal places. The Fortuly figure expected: -0.015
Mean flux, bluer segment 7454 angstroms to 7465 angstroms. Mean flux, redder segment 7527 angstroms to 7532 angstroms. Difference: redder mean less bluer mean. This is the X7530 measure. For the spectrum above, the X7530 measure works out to -1.7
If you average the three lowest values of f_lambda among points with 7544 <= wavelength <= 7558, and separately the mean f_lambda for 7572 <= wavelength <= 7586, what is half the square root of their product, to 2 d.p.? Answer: 4.90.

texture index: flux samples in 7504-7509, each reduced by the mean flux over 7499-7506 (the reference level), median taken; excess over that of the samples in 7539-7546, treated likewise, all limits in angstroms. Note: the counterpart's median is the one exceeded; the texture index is -0.34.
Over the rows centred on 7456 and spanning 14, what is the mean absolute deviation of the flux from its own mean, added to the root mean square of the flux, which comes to 10.9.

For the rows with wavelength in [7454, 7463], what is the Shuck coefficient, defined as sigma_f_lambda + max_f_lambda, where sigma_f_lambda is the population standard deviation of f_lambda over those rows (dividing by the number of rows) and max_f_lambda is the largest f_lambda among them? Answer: 13.0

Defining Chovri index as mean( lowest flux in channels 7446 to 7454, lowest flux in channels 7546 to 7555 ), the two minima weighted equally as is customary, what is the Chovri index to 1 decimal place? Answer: 8.7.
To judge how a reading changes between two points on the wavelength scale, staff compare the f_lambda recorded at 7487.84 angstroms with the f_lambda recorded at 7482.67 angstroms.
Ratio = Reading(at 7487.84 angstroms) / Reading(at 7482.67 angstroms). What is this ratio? 1.23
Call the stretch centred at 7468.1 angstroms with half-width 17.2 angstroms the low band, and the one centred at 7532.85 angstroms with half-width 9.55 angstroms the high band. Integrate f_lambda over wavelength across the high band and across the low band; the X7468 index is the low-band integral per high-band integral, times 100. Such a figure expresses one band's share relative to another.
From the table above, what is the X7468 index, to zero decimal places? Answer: 182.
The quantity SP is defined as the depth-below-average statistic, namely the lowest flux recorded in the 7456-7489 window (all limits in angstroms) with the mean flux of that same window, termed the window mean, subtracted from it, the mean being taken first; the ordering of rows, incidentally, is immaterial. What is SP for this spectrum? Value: -2.1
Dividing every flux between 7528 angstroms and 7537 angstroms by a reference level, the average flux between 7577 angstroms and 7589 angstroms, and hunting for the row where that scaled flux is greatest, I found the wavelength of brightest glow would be 7534.54 angstroms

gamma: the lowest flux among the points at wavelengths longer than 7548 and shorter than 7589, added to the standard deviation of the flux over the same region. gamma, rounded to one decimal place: 9.3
